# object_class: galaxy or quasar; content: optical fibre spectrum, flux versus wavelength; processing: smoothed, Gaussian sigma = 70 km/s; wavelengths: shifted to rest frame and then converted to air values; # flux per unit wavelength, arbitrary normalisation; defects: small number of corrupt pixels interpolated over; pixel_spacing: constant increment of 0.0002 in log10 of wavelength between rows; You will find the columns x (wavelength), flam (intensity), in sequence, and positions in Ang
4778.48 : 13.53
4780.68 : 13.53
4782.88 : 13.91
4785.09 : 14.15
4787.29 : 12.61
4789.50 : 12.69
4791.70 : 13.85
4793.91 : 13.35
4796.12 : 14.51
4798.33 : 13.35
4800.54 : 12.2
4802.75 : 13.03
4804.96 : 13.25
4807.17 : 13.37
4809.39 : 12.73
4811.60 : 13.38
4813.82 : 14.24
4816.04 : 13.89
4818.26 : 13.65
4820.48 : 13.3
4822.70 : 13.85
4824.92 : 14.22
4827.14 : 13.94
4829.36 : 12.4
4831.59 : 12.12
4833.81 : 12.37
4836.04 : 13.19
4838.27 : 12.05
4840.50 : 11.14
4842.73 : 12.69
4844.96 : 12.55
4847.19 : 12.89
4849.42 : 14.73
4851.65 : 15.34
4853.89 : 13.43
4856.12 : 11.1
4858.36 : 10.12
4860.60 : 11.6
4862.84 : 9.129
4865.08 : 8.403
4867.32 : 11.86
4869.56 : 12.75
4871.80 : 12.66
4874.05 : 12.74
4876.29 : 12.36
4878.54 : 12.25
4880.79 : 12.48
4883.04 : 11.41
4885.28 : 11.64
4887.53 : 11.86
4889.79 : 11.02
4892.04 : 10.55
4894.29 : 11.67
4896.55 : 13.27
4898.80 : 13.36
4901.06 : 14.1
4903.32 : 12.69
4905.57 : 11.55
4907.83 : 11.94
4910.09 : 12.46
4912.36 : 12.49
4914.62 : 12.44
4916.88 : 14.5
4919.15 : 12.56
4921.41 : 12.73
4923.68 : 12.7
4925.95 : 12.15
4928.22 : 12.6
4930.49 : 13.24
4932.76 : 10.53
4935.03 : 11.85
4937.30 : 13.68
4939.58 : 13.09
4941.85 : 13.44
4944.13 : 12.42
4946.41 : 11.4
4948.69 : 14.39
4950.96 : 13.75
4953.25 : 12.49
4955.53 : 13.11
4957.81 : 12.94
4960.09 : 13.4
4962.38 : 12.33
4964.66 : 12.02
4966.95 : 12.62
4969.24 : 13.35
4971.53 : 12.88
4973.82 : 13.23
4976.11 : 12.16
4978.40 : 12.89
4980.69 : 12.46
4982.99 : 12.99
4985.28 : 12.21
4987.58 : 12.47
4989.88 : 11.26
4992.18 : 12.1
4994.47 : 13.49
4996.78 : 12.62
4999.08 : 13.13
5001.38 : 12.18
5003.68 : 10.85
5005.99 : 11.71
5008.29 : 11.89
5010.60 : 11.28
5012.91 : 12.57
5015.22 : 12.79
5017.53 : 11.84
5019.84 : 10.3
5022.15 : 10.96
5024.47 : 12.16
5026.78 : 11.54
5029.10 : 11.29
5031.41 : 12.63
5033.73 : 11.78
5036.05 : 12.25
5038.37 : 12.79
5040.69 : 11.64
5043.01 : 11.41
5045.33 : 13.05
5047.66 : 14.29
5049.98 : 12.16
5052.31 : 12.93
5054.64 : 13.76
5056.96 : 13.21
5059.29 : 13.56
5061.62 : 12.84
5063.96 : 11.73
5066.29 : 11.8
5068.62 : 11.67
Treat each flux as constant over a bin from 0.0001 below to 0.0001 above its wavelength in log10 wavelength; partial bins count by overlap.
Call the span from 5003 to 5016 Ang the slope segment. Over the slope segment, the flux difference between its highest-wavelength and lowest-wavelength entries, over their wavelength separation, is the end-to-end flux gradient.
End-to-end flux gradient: 0.17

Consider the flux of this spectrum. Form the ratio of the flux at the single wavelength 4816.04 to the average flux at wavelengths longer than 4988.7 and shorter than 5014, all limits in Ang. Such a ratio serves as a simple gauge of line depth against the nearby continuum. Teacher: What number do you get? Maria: 1.15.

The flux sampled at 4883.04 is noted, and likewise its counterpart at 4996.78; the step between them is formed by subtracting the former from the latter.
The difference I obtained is 1.2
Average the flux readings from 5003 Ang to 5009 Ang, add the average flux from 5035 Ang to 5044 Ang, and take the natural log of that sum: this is 3.16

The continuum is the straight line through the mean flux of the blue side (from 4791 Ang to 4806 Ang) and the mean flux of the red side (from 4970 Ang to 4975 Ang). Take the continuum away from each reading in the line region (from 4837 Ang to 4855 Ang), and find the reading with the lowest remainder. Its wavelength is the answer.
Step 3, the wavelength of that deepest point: 4840.50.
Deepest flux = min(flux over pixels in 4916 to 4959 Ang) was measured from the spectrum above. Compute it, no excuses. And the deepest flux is 10.53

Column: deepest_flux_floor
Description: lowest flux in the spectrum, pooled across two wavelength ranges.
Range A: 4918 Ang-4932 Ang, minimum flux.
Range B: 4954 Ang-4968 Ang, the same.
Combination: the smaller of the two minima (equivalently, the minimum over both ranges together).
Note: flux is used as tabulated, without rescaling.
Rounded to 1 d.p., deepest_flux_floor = 12.0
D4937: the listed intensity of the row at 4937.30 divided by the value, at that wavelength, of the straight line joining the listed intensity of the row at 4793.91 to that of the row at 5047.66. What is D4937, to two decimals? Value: 0.99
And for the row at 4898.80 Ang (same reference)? 0.97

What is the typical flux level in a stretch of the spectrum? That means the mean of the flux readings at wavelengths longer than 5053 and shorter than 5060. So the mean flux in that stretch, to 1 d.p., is 13.5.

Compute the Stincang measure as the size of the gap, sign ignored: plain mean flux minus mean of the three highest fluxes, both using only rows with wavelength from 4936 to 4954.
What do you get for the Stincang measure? 0.86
